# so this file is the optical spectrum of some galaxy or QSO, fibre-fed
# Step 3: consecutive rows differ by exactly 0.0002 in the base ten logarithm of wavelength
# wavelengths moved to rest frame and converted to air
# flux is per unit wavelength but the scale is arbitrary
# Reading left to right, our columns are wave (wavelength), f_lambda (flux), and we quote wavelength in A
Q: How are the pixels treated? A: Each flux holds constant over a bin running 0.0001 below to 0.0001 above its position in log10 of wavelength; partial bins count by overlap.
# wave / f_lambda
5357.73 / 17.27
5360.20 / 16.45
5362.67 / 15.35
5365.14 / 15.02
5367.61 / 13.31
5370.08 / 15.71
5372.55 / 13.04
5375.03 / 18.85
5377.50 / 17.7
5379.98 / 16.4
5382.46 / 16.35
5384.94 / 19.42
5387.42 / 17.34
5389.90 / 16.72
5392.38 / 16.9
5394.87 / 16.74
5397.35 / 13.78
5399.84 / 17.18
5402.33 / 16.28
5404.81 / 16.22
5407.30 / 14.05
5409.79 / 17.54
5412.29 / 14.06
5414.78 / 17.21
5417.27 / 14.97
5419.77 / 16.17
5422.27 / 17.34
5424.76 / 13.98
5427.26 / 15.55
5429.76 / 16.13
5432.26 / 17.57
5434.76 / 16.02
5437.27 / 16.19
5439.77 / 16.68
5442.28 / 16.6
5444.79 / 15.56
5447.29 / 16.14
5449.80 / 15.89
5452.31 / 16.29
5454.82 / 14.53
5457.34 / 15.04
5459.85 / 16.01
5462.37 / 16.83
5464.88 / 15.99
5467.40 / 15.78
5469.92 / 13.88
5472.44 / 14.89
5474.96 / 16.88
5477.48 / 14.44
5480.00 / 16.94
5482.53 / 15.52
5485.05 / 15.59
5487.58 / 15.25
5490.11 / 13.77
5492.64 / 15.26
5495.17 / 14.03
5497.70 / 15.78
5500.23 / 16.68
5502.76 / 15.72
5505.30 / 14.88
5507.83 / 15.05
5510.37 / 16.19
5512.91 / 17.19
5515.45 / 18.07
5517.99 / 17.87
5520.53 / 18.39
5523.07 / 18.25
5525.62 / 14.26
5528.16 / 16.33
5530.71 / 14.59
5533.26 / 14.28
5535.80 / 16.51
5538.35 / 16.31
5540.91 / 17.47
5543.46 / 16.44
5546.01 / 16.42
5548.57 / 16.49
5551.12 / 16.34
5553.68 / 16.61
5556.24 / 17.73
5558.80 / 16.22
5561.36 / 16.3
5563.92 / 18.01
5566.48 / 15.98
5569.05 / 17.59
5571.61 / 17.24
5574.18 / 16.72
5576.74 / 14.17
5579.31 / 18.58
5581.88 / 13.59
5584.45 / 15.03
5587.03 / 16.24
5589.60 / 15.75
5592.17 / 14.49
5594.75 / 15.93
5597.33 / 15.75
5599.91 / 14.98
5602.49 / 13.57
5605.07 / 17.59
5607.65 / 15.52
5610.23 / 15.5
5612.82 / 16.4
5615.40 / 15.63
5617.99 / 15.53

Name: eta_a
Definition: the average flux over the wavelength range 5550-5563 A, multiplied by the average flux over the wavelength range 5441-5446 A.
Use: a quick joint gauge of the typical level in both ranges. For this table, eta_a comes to 268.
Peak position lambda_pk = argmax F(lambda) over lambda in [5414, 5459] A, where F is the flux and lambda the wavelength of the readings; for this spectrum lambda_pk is 5432.26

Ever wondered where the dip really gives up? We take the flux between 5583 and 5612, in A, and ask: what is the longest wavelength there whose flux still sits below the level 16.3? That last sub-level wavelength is 5610.23 A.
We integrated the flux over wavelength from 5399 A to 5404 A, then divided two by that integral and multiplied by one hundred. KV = 2.4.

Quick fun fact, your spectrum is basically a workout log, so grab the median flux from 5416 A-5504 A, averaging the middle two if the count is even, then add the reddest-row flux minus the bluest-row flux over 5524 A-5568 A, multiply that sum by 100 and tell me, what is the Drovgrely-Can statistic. 1750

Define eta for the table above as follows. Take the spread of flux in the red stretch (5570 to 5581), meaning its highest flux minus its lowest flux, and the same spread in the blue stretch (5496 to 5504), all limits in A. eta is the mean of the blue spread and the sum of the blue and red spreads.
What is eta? 3.2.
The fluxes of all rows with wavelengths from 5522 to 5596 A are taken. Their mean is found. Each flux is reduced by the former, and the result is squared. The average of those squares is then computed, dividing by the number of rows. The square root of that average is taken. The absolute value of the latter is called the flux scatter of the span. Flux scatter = 1.27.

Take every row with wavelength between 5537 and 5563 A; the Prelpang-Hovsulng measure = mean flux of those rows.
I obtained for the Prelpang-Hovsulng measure 16.6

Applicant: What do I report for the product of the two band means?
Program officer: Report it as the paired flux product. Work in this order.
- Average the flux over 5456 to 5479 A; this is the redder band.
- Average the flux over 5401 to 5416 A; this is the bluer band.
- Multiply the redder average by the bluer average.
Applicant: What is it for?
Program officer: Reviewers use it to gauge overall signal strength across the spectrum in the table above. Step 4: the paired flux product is 247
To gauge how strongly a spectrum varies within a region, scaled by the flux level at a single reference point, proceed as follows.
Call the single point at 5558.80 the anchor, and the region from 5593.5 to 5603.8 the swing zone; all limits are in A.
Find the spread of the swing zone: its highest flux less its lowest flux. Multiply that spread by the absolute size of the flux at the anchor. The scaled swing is 38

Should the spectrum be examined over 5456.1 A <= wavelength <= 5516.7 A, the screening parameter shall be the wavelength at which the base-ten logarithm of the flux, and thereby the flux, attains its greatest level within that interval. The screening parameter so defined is 5515.45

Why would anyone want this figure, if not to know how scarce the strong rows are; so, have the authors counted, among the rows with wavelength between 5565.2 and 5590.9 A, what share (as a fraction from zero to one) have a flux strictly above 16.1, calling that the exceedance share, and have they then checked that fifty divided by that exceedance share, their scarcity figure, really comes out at 100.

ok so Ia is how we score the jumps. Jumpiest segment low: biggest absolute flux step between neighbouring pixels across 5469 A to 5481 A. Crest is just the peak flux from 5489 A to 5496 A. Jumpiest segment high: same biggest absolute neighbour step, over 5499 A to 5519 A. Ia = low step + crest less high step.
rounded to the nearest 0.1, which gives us 16.6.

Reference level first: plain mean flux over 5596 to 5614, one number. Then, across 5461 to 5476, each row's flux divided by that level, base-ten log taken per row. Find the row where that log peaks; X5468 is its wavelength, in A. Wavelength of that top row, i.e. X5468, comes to 5474.96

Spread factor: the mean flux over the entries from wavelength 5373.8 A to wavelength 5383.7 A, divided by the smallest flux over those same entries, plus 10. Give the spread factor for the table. 11.1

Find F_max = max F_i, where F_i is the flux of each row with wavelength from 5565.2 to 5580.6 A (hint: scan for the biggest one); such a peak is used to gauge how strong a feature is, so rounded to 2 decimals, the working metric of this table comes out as 18.58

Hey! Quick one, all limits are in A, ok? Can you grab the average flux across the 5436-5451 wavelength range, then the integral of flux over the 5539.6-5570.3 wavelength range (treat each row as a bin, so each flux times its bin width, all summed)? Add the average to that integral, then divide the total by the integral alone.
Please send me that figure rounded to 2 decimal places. 1.03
